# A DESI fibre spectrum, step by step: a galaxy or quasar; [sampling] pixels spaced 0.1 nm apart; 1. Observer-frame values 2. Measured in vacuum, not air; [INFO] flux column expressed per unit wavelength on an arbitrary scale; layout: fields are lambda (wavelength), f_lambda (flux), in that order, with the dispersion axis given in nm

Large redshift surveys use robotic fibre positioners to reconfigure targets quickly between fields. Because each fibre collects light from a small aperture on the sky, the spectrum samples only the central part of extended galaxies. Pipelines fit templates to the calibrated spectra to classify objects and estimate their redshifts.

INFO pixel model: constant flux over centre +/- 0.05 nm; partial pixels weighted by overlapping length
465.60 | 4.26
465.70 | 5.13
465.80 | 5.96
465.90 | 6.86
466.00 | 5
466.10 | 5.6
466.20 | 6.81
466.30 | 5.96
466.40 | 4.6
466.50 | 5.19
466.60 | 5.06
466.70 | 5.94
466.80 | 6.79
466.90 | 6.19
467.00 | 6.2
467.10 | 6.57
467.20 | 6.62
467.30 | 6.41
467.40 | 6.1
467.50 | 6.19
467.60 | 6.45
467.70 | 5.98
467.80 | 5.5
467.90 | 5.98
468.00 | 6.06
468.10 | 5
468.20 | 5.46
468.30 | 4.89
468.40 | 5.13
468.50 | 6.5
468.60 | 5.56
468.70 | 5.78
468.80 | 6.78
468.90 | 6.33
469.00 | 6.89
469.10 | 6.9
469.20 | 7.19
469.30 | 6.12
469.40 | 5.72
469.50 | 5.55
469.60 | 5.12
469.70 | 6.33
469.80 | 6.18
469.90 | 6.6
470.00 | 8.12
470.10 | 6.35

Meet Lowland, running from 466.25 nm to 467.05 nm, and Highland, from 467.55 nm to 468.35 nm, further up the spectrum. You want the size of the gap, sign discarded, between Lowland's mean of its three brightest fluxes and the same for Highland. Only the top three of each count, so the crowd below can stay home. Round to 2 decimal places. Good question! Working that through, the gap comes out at 0.23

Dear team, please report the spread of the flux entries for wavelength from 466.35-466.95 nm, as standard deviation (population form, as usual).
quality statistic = 0.75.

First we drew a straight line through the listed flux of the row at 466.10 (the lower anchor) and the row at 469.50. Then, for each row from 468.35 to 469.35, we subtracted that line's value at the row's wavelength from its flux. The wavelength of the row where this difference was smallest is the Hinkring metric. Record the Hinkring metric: 468.40 nm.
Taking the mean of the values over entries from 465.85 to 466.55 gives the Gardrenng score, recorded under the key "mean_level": 5.72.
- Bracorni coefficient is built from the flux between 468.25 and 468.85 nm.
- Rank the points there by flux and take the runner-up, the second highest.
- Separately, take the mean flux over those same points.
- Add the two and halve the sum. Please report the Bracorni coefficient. 6.1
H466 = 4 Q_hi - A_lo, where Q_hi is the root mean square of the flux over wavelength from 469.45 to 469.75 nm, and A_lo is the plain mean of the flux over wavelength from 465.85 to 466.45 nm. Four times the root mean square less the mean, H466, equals 17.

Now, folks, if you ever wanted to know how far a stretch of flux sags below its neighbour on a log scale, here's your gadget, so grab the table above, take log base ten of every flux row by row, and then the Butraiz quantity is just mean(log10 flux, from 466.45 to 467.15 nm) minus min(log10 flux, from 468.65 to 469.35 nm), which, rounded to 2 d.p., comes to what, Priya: 0.01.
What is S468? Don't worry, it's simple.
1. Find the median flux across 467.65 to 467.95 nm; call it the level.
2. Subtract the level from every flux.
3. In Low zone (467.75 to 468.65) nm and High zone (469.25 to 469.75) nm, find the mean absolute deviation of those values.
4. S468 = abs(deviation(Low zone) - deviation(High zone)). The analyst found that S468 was 0.04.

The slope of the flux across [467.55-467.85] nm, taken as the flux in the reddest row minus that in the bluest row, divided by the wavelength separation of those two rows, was -5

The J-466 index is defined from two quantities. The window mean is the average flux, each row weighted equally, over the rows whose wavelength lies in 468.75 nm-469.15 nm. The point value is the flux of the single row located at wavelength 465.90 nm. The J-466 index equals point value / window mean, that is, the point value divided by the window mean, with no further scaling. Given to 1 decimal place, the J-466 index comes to 1.0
